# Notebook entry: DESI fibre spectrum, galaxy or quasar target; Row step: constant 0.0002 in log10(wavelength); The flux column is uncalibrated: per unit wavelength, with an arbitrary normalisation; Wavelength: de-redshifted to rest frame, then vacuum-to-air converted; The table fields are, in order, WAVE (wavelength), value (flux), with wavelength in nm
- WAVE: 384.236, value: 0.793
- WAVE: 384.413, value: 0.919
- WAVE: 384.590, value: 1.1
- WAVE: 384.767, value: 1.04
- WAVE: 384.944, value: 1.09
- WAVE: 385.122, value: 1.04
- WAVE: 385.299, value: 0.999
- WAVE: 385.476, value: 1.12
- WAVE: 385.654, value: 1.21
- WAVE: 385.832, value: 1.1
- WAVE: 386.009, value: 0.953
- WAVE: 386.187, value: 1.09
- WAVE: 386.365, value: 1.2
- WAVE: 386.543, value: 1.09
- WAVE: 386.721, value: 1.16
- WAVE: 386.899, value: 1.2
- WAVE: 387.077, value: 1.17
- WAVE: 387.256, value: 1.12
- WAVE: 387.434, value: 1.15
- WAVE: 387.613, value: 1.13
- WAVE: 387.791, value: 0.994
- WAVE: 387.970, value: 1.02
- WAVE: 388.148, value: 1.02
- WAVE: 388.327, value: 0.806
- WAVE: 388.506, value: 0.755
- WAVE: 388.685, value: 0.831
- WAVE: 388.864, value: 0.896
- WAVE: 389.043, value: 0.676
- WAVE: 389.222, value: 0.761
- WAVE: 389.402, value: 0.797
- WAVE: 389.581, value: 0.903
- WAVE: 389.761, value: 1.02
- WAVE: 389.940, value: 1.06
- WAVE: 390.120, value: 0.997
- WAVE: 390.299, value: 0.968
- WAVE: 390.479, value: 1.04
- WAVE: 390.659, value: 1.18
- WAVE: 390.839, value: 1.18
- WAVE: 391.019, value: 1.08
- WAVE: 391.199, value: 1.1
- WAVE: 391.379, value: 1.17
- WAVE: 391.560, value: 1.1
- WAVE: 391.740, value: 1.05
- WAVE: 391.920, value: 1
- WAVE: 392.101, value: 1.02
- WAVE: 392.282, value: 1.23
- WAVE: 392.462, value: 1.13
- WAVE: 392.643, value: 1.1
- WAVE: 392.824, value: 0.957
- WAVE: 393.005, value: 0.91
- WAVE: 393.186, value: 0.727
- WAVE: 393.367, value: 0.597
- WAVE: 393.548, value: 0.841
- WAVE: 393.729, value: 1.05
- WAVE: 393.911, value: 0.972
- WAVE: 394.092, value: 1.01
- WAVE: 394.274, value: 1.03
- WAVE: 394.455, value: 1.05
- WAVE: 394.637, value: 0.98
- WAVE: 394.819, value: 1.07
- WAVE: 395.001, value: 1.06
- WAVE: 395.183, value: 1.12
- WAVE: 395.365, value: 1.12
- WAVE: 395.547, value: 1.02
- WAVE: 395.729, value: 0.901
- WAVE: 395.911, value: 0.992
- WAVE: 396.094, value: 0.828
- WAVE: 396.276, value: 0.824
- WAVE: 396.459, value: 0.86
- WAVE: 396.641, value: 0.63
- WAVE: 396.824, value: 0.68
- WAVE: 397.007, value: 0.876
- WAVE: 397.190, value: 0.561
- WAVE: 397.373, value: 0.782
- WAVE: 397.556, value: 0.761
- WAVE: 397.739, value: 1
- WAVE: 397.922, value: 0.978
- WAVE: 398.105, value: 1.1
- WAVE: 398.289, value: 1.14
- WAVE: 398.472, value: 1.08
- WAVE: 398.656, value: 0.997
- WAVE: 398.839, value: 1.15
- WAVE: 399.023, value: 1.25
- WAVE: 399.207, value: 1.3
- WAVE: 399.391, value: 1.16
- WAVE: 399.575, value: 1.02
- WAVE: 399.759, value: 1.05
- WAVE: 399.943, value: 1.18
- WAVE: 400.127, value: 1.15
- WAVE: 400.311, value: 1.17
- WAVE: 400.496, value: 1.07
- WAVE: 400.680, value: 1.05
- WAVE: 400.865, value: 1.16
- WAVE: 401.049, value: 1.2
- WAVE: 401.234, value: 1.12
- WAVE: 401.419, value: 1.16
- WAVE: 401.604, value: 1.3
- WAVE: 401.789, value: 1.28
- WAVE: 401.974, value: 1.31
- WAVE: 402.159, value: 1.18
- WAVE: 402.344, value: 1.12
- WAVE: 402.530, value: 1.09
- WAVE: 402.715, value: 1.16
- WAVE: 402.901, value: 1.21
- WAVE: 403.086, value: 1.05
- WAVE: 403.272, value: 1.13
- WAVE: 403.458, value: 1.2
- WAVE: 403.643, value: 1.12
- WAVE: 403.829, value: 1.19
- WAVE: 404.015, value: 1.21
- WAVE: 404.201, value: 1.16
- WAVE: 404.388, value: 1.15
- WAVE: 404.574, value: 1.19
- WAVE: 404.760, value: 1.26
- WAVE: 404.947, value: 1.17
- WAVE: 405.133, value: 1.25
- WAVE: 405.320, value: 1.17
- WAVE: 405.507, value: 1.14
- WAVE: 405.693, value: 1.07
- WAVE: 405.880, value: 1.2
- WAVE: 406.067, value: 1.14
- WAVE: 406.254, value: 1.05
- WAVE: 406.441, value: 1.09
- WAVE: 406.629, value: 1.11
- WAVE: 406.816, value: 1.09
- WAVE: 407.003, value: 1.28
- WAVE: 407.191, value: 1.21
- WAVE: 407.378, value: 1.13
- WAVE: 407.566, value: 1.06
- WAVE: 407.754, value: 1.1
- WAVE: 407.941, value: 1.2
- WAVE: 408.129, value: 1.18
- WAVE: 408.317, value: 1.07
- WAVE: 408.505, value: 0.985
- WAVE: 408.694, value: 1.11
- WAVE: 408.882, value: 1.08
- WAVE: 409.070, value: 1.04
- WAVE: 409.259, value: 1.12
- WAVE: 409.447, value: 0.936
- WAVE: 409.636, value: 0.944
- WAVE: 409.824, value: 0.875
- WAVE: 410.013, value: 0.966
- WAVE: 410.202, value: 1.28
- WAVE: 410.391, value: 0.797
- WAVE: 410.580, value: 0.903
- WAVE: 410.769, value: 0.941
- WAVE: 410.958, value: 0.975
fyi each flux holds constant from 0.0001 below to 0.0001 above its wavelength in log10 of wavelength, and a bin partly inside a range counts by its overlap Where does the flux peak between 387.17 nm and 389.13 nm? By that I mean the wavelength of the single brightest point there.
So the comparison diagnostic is 387.434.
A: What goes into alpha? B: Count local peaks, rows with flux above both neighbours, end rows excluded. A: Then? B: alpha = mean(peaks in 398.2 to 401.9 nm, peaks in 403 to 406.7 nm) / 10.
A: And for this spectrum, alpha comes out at 0.50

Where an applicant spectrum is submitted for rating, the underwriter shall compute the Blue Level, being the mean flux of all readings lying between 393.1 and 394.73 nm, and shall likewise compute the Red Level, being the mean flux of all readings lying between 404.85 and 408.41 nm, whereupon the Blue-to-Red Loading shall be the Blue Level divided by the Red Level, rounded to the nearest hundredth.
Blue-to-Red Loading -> 0.80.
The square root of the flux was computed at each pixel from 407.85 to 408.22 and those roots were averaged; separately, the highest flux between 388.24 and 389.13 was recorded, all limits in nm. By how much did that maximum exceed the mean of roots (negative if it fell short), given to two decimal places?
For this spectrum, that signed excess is -0.19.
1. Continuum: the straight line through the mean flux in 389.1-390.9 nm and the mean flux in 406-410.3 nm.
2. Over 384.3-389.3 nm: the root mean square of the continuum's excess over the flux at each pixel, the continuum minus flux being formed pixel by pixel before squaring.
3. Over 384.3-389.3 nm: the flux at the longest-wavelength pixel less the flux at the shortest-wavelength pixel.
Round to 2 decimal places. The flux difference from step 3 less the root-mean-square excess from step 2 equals -0.32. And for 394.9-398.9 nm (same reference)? -0.10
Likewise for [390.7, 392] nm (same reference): -0.30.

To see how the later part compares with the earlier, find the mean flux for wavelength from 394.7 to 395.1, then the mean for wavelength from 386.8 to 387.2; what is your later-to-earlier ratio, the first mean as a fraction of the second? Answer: 0.90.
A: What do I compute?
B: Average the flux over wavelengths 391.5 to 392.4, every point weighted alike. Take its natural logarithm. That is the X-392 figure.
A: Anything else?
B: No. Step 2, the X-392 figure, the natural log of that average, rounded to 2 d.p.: 0.08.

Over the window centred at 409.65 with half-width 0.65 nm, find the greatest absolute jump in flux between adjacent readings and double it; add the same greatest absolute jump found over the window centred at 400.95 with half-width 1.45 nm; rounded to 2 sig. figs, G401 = 0.77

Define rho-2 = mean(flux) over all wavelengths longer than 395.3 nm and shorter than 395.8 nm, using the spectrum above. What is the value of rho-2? 1.01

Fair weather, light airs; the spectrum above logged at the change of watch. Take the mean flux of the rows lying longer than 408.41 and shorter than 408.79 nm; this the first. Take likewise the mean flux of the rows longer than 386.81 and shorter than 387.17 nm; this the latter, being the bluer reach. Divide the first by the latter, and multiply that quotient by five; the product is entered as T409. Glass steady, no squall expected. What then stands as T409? 4.4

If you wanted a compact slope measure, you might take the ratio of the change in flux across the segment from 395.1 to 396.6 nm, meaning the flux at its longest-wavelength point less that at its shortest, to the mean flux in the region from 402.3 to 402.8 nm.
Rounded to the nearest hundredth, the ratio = -0.23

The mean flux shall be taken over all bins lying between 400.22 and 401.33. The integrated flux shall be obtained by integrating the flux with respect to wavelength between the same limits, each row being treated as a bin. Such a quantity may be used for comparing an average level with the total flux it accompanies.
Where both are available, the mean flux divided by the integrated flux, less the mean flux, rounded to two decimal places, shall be -0.23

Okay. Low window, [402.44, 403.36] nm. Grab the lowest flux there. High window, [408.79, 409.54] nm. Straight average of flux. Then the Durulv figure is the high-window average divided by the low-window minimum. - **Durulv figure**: 0.99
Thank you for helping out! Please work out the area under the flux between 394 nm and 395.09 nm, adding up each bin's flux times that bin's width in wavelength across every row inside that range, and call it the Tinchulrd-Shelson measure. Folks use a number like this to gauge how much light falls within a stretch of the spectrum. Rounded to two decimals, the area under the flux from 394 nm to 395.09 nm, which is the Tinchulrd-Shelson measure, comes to 1.13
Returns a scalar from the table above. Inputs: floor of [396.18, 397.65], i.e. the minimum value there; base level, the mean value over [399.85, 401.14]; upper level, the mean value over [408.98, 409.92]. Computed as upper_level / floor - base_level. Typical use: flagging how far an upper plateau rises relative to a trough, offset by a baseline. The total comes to 0.61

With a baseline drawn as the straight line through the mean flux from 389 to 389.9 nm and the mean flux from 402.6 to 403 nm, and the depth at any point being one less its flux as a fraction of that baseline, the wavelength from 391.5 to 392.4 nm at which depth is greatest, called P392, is 391.920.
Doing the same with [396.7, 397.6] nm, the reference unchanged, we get 397.190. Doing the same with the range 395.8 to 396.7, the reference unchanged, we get 396.641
